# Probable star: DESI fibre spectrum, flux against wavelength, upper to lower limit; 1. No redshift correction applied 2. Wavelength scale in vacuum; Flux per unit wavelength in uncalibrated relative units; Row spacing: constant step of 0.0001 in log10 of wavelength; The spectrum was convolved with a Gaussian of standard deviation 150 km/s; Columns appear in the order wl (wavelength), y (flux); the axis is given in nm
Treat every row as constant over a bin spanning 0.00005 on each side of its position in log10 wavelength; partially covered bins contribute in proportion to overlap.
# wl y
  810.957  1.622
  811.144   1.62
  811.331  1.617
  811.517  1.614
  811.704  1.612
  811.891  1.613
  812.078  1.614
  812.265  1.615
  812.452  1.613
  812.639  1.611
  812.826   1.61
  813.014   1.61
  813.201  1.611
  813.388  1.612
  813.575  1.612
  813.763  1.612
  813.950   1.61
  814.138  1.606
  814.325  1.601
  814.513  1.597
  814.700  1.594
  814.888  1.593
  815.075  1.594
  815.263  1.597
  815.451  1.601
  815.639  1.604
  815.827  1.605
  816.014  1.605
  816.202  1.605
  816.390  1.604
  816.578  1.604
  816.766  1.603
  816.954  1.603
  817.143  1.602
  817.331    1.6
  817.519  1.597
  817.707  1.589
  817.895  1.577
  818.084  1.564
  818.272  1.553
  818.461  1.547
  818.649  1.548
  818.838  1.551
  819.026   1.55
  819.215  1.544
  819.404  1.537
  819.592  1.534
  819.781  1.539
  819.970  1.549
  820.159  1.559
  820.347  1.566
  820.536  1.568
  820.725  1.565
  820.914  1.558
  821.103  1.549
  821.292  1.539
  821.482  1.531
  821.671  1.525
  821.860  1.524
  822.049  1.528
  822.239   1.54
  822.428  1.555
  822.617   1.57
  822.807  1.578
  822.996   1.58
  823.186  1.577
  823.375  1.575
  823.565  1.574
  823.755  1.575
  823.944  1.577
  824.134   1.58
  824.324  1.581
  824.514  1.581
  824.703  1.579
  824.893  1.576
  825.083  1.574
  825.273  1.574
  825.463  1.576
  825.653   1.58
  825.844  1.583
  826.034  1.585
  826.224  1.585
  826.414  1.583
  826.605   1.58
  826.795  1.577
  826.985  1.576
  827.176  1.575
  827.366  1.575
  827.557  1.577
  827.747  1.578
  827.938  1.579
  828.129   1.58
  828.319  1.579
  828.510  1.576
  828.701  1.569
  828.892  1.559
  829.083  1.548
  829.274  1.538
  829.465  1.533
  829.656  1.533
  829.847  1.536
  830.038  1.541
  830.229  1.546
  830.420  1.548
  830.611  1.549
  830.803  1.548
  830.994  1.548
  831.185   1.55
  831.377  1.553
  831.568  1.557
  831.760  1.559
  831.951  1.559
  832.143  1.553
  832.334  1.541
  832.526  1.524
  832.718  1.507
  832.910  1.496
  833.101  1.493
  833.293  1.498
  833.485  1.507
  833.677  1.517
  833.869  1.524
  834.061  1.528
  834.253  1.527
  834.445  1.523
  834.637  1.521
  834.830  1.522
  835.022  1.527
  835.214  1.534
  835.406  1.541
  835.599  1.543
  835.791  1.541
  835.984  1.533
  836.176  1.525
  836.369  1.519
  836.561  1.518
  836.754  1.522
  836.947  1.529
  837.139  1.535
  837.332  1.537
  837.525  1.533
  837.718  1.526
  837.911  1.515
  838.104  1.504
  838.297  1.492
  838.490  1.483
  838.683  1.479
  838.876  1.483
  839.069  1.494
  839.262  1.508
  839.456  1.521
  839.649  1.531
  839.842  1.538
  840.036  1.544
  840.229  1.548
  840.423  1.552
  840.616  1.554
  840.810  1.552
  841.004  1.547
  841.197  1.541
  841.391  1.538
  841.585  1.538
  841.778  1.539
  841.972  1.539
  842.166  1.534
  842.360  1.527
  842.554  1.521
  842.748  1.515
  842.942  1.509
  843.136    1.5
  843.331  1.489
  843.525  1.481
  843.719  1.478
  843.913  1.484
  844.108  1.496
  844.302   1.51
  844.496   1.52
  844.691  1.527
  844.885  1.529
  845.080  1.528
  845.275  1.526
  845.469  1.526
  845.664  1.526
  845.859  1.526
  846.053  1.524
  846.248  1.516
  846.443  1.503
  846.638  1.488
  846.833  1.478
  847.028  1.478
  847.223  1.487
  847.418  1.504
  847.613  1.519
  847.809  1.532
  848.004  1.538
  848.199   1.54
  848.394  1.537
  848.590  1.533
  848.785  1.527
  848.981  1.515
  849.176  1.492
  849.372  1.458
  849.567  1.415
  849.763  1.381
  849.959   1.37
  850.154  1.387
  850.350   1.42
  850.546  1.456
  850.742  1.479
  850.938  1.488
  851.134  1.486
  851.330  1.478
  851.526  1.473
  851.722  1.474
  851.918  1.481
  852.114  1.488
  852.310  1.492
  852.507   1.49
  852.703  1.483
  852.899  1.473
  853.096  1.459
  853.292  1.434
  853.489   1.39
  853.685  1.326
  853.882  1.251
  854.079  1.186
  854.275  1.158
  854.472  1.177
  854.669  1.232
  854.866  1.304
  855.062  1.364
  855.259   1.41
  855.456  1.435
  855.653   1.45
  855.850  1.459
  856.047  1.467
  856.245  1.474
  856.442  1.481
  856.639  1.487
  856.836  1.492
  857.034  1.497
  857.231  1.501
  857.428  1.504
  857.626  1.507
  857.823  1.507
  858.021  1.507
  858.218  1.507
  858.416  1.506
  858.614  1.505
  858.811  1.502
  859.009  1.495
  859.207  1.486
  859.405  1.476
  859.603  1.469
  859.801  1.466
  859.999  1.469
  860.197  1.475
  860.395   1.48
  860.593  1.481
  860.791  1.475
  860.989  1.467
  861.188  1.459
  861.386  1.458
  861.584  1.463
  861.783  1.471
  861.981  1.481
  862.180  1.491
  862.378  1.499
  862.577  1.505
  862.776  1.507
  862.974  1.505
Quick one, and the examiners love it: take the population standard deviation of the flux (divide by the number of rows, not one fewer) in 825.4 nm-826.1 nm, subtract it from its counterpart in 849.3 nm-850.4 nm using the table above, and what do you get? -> 0.03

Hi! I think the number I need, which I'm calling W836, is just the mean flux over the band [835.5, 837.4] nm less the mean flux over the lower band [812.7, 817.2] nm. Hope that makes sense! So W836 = -0.07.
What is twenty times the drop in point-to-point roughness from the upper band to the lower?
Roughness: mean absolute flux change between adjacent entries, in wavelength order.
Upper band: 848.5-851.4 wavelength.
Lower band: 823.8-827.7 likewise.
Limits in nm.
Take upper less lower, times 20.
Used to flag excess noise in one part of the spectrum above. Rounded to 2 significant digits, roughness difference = 0.38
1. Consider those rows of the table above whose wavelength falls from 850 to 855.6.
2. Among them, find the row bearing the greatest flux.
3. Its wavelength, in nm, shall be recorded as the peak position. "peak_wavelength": 852.310 nm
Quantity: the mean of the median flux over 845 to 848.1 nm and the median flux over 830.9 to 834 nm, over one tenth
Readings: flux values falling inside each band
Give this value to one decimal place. 15.3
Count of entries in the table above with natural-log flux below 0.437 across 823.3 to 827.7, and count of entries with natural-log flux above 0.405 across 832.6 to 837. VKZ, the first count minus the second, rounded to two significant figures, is -20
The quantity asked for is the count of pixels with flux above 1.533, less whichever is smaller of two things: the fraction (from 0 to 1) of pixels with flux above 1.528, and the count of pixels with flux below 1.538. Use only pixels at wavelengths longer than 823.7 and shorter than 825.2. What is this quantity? 8.0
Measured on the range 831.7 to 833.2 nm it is 3.5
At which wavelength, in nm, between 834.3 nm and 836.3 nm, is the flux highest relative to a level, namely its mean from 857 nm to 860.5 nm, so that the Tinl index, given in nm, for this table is 835.599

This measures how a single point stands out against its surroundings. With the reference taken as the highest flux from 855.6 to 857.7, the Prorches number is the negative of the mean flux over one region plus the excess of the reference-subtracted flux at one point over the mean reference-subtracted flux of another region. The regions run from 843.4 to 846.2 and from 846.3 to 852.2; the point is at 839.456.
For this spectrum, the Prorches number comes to -1.47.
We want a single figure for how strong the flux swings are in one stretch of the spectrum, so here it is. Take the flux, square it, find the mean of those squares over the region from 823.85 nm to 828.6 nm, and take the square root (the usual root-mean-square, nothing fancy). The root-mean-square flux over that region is 1.58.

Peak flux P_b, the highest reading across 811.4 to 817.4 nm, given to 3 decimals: 1.615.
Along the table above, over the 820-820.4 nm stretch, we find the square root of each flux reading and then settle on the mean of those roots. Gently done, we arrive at 1.25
